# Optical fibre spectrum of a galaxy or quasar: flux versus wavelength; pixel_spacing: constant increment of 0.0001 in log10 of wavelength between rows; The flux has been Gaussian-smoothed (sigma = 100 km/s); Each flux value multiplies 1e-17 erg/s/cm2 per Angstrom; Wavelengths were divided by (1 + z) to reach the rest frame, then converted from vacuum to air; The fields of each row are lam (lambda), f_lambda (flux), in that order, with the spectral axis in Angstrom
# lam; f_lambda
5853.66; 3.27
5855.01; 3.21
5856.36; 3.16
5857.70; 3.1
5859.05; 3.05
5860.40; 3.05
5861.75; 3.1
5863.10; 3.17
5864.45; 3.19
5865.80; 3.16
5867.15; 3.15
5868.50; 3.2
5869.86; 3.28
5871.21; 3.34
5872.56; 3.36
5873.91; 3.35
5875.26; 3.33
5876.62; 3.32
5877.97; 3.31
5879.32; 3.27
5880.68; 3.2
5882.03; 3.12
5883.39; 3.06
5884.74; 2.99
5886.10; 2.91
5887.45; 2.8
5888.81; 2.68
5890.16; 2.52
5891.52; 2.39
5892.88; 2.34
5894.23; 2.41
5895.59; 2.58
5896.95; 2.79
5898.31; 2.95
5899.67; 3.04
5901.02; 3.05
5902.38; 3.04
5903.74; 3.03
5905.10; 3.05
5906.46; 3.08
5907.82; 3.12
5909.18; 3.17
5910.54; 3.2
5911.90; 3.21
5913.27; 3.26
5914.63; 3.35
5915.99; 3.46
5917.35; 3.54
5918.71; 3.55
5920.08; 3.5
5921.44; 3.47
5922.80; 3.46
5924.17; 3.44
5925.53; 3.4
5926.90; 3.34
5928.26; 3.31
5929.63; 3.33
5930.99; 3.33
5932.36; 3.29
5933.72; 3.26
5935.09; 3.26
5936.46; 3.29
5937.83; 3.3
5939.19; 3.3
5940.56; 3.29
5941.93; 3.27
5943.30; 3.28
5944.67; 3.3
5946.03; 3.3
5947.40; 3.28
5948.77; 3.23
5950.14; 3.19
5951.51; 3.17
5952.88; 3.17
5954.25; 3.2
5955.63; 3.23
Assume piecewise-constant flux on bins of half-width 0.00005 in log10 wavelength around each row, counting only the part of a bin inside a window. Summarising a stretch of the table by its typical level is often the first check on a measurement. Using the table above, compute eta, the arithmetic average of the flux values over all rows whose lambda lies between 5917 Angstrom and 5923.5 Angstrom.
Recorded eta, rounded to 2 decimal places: 3.50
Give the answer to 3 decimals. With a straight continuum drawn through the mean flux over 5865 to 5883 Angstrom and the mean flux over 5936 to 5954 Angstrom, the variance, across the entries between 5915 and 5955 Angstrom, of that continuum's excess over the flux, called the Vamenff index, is 0.011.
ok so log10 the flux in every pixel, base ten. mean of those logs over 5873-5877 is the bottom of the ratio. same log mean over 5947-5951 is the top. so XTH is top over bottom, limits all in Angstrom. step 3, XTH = 0.97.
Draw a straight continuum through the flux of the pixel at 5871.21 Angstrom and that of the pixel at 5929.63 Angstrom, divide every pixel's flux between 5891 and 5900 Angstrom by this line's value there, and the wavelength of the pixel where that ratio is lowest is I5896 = 5892.88 Angstrom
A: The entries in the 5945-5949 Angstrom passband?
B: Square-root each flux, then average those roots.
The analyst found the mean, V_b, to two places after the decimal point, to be 1.81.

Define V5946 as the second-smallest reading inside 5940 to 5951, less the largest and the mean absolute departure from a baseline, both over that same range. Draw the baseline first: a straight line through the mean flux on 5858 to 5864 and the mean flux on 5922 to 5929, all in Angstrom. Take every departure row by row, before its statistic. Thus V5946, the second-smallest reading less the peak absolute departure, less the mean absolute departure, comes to 2.70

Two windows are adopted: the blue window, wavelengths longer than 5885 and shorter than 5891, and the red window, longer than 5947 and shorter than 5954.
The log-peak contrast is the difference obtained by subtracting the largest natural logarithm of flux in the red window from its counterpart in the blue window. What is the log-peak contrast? -0.12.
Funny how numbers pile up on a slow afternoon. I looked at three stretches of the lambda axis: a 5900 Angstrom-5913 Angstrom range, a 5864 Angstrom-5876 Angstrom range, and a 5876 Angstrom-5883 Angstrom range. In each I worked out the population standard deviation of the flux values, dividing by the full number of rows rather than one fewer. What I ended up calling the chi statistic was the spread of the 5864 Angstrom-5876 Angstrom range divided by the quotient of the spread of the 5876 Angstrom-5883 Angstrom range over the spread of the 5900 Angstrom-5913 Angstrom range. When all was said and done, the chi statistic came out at 0.0737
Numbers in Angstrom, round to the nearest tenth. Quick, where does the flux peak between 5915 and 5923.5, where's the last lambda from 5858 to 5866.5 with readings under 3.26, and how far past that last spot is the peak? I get 52.9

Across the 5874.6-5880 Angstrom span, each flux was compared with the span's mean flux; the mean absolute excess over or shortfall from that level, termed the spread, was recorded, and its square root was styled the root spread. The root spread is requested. 0.14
